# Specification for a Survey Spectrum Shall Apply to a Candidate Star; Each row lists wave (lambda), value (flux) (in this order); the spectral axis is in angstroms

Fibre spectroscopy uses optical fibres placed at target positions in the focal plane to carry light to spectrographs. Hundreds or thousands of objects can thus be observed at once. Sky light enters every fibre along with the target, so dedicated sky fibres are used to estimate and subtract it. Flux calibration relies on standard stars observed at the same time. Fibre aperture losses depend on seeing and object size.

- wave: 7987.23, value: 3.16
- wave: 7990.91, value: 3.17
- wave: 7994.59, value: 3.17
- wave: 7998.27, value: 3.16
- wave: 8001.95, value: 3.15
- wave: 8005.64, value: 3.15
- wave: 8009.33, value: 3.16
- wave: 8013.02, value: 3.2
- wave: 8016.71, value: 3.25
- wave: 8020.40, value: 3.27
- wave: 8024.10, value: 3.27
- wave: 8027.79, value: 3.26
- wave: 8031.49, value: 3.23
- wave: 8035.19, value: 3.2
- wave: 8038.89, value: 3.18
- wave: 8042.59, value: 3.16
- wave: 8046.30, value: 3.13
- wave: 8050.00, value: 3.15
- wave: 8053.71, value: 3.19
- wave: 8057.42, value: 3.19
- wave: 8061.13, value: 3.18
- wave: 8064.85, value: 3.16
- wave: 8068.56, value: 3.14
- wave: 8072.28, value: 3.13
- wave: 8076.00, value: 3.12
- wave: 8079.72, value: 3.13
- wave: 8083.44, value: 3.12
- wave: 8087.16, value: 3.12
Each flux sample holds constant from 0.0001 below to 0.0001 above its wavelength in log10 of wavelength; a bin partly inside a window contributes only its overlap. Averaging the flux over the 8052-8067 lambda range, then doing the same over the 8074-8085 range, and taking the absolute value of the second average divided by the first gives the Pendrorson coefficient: 0.98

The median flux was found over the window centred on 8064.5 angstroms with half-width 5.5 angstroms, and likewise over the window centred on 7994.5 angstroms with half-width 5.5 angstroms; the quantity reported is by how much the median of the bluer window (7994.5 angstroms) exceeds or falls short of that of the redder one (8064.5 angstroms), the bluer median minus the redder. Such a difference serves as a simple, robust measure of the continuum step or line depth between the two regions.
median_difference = 0.01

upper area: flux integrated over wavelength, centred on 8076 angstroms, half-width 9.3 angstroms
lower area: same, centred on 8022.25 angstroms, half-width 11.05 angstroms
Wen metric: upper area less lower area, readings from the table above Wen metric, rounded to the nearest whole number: -14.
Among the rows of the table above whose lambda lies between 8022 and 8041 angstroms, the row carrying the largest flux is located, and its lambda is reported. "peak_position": 8024.10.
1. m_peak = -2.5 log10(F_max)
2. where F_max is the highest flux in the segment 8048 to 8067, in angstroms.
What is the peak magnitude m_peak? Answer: -1.26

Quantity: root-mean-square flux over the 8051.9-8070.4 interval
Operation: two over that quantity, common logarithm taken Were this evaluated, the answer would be -0.200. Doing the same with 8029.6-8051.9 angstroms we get -0.201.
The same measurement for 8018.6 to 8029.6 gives -0.213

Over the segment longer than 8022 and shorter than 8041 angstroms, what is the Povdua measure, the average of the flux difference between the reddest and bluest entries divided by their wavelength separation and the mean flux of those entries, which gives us 1.611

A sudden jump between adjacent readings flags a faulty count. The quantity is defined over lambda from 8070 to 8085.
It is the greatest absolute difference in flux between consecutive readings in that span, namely 0.010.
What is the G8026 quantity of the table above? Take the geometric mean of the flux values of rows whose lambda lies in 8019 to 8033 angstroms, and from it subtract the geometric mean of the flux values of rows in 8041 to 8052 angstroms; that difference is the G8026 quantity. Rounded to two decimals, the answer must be 0.11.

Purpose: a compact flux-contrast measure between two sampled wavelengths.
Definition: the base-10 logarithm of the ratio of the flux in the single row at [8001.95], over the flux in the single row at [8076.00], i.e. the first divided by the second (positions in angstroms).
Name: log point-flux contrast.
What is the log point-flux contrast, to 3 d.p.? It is 0.004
